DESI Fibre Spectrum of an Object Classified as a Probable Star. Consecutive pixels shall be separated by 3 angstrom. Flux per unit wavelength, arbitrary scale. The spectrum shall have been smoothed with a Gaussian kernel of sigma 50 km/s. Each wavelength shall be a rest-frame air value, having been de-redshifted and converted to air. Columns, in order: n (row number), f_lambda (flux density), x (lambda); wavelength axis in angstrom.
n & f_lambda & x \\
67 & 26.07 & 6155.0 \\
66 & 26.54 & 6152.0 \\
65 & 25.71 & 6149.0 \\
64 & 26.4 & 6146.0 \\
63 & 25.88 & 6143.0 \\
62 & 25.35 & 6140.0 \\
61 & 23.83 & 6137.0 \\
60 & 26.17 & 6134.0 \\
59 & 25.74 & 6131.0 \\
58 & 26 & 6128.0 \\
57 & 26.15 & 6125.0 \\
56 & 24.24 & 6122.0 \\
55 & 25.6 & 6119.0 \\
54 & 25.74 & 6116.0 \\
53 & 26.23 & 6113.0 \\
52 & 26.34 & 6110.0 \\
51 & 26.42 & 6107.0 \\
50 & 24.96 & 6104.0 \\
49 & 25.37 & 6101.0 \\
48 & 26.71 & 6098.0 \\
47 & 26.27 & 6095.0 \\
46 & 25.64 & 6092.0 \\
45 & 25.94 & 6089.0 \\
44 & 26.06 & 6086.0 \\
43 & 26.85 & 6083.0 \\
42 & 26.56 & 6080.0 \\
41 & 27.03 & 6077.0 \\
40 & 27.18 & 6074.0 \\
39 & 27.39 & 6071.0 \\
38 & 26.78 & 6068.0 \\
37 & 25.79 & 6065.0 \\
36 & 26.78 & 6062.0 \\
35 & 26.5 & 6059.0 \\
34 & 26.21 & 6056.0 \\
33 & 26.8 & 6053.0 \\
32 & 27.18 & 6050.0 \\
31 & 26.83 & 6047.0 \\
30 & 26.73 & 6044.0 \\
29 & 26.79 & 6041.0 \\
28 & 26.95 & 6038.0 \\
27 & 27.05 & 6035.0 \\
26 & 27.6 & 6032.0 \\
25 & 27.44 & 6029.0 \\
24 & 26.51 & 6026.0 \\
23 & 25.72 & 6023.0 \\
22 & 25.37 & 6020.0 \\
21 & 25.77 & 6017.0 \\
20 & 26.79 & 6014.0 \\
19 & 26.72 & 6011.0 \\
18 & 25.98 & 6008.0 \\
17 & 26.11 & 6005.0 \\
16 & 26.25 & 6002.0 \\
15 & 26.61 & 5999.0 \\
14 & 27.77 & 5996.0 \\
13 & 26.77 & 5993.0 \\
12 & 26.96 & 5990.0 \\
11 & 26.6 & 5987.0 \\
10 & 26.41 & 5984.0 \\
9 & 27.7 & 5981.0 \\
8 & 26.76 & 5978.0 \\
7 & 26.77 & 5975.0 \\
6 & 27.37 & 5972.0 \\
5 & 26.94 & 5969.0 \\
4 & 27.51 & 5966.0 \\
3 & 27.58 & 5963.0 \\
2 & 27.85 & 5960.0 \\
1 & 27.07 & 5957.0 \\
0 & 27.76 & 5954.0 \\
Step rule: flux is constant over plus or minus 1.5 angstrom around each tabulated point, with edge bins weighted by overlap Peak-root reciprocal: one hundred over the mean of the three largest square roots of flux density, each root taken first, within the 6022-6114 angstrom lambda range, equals 19.1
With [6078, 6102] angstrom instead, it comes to 19.4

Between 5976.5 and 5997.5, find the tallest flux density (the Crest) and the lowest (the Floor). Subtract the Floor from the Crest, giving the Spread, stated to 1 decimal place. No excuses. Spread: 1.4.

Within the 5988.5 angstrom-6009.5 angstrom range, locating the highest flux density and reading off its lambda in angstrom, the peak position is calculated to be 5996.0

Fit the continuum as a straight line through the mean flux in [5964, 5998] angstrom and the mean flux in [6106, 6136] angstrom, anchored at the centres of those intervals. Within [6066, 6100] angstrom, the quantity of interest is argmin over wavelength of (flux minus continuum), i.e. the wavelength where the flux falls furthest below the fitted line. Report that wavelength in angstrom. 6092.0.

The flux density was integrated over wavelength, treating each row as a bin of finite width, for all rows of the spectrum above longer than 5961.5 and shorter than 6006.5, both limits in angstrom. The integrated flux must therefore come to 1212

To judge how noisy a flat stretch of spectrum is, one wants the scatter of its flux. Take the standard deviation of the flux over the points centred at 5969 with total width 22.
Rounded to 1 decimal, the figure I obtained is 0.4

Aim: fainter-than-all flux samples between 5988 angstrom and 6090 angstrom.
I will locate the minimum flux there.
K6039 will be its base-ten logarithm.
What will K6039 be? 1.40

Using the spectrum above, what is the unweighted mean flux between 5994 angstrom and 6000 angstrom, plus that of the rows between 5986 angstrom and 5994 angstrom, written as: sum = 54.0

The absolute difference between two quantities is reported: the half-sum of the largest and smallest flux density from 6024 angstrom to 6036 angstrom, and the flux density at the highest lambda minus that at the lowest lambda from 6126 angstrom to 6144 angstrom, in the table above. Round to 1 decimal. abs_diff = 27.2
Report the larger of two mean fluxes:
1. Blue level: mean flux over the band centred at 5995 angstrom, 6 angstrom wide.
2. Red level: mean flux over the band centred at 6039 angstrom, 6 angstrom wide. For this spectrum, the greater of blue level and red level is 27.3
